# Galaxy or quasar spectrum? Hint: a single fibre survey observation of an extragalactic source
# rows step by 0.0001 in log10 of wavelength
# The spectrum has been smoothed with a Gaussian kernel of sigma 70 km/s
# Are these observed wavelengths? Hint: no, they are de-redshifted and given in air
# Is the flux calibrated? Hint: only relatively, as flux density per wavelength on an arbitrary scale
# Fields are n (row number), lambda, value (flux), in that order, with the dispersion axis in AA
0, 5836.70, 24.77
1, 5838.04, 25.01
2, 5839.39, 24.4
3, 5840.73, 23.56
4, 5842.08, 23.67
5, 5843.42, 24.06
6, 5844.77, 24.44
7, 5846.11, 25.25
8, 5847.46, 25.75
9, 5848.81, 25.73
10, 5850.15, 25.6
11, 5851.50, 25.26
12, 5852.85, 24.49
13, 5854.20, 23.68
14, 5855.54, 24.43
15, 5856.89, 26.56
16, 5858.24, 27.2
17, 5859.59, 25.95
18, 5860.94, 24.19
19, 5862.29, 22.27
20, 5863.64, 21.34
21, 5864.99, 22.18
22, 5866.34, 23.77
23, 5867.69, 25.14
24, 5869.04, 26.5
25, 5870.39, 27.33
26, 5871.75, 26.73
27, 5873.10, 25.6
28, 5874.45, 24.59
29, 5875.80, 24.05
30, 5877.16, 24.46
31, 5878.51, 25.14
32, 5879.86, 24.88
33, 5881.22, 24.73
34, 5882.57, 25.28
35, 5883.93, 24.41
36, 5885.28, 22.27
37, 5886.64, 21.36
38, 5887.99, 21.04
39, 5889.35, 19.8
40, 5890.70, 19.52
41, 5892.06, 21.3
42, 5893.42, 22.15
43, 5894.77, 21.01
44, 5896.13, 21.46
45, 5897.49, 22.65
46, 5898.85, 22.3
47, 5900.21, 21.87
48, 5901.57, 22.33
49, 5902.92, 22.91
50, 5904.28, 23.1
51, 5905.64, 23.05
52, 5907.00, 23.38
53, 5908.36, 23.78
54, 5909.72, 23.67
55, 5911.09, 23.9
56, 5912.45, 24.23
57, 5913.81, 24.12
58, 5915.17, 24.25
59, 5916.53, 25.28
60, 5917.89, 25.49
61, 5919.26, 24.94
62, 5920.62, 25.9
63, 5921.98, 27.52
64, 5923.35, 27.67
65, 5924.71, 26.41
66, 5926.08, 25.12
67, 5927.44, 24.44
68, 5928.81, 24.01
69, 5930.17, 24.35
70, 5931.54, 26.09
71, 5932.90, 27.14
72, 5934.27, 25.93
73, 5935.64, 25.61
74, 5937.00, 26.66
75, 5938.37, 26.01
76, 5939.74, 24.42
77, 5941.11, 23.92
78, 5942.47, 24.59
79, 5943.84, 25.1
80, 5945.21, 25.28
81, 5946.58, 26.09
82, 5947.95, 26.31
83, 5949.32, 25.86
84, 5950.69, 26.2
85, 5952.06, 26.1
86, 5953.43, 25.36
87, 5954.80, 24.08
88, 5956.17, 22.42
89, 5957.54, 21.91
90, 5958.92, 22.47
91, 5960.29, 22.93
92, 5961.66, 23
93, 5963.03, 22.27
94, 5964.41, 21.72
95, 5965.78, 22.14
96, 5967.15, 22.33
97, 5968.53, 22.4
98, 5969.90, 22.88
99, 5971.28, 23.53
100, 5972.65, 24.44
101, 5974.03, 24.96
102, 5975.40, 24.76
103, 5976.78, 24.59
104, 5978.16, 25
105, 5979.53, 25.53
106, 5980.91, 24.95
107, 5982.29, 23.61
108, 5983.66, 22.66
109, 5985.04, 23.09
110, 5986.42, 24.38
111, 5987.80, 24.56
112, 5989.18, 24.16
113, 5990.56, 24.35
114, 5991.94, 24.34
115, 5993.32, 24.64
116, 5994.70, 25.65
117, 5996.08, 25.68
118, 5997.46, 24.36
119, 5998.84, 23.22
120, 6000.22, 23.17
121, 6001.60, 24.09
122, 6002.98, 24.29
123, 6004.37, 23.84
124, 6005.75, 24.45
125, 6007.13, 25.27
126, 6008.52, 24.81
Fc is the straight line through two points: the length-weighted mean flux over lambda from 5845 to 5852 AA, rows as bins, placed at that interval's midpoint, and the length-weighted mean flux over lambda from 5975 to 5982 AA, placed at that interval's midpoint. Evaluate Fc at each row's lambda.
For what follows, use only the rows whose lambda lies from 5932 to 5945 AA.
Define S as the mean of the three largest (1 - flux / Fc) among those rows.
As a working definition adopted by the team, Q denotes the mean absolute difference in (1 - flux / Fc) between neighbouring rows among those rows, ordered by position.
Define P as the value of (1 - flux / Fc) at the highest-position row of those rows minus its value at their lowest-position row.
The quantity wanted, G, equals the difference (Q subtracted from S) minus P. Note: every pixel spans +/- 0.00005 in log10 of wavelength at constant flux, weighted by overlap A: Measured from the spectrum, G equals -0.08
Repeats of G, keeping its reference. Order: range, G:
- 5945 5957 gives -0.10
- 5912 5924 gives 0.15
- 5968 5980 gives 0.19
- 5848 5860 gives 0.03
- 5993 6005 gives 0.00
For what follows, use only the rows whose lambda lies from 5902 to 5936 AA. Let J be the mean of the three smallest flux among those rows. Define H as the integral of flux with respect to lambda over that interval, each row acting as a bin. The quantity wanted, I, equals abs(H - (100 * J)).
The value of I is 1457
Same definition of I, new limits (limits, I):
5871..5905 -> 1229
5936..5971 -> 1349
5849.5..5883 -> 1361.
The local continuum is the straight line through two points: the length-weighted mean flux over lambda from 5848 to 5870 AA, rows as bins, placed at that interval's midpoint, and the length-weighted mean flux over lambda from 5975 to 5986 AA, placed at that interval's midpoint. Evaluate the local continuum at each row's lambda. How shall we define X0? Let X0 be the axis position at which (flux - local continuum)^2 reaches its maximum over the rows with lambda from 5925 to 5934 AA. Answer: 5932.90 AA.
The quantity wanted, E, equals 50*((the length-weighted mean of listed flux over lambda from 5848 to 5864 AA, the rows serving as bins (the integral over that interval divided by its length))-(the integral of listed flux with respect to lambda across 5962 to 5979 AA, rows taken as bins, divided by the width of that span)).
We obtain 68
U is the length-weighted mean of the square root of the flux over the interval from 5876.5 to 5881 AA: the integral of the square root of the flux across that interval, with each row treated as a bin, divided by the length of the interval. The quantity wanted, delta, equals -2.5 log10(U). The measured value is -1.74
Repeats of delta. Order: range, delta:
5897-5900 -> -1.69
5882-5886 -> -1.72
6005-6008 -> -1.74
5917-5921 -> -1.76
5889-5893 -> -1.64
